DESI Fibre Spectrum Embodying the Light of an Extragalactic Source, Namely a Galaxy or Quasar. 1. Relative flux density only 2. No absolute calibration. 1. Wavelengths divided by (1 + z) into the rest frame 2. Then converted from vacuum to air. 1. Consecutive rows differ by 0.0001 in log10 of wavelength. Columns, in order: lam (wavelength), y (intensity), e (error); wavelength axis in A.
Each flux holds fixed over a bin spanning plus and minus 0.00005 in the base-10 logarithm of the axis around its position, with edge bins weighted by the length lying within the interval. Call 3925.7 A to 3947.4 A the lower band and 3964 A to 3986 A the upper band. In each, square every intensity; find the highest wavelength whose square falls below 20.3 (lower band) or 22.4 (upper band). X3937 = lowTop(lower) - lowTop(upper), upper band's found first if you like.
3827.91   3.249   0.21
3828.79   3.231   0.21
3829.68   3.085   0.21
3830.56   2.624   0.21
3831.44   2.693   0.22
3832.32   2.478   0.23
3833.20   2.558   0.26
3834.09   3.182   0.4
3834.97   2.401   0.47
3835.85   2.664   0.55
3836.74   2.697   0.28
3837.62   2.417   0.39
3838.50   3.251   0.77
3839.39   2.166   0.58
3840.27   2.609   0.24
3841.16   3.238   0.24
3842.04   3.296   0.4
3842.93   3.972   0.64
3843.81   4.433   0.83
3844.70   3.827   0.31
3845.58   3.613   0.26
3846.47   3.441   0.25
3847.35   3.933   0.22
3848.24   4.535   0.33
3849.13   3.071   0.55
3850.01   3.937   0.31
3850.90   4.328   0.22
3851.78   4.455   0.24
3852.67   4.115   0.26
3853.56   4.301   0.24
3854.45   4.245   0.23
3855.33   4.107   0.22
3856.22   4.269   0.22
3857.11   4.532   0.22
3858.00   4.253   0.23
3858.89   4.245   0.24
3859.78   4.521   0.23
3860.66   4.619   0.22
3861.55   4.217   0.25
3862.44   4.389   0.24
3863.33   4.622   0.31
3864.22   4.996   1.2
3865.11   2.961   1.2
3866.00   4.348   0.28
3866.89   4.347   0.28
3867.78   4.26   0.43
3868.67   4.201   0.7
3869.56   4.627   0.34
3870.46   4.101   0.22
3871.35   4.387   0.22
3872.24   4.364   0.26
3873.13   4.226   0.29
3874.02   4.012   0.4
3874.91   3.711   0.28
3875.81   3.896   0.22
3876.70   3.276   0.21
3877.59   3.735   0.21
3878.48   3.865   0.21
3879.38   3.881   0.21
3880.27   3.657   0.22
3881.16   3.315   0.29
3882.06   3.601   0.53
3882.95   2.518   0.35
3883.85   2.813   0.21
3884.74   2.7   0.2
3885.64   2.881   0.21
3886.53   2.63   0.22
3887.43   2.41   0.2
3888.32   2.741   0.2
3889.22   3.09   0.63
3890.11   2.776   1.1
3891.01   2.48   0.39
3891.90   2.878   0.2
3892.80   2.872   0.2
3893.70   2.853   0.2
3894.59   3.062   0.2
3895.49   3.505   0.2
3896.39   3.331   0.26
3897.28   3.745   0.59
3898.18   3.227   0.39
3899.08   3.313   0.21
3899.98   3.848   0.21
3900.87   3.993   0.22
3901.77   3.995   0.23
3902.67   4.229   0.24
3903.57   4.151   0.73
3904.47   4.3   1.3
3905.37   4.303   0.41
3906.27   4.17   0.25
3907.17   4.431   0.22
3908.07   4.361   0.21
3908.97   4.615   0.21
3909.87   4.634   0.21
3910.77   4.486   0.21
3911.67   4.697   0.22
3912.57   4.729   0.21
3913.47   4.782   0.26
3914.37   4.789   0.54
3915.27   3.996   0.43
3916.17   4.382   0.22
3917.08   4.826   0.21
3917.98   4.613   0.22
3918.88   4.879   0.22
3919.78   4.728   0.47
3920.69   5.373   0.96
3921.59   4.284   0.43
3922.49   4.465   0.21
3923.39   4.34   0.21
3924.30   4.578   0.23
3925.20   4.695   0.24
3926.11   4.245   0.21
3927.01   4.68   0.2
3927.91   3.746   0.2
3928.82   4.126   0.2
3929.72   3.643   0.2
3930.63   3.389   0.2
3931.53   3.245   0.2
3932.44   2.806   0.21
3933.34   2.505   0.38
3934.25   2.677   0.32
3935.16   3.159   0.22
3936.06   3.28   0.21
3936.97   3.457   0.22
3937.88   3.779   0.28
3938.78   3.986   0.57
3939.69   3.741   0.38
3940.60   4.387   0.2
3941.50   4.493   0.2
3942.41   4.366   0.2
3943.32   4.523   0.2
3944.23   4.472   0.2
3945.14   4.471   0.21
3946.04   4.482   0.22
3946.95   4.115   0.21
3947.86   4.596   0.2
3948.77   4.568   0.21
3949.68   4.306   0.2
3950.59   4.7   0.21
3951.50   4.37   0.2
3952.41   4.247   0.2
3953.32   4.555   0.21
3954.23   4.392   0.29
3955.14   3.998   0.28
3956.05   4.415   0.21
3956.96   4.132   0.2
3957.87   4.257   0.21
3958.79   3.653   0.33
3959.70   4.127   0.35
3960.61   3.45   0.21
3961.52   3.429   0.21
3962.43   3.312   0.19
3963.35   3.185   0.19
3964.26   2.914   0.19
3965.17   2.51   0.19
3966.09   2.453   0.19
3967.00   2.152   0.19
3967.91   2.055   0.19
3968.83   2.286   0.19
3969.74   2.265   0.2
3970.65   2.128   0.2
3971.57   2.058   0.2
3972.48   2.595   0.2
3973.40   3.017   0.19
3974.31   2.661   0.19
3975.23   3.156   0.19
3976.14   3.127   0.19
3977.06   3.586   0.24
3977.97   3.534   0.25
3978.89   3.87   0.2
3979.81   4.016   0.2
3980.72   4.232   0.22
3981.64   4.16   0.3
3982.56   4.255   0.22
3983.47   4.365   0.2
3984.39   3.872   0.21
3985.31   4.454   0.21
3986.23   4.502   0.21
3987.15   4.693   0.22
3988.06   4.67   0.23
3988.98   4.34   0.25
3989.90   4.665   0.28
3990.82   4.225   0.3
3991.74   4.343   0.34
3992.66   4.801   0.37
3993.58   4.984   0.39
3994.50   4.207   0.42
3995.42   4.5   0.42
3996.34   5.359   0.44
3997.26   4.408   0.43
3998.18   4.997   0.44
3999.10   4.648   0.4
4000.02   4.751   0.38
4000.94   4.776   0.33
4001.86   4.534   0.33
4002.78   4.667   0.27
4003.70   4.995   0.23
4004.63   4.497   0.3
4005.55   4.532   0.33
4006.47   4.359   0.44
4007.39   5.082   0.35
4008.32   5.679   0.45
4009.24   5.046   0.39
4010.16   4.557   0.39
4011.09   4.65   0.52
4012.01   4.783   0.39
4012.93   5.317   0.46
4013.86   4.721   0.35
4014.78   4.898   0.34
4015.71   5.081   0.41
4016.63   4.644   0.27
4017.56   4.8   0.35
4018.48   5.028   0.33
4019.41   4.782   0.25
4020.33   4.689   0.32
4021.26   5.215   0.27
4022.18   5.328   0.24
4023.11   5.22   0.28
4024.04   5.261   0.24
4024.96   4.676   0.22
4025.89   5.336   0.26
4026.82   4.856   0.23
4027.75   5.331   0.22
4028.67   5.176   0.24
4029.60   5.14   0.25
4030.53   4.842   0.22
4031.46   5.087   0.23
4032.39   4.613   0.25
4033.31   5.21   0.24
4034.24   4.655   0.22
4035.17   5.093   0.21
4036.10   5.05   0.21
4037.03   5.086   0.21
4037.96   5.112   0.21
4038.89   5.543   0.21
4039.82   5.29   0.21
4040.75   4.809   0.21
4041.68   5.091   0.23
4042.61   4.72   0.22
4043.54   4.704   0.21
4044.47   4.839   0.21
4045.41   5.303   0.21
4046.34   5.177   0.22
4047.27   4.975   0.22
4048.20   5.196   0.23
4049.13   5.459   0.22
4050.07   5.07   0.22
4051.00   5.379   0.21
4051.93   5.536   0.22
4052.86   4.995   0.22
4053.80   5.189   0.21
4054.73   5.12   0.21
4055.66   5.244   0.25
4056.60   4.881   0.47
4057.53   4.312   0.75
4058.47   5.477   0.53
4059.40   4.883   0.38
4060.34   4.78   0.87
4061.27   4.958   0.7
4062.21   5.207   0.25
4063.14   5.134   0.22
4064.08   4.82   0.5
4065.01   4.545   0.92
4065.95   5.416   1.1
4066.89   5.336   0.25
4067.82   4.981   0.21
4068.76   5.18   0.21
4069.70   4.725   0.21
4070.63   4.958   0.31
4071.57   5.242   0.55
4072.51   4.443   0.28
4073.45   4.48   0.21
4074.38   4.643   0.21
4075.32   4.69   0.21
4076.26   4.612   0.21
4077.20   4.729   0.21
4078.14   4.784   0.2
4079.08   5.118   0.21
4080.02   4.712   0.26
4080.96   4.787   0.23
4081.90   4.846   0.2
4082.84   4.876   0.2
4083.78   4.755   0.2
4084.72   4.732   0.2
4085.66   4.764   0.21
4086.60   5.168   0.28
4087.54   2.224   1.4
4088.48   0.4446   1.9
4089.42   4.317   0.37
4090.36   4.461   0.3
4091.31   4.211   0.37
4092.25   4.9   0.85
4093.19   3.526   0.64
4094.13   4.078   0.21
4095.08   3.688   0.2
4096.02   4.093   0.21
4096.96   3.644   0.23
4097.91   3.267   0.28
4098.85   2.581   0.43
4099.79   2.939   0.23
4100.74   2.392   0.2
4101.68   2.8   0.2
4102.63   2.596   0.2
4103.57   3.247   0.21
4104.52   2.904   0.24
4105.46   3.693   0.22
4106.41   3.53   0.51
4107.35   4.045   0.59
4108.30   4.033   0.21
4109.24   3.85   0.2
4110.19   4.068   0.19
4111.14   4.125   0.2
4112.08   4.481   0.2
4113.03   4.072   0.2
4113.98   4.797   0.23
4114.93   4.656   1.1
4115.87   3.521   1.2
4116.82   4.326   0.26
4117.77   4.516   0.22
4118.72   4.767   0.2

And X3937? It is -38.4 A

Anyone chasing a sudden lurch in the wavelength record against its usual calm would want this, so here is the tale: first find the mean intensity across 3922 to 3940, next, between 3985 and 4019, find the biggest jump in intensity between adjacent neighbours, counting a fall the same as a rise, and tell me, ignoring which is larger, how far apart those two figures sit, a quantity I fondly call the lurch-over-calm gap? 2.8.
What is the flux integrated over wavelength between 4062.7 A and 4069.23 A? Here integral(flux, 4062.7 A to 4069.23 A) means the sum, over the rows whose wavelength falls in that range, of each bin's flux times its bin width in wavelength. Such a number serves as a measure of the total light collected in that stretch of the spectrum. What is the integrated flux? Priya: 33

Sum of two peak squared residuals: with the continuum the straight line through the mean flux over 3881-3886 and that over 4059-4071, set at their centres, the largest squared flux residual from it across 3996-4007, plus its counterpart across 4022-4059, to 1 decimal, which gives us 2.0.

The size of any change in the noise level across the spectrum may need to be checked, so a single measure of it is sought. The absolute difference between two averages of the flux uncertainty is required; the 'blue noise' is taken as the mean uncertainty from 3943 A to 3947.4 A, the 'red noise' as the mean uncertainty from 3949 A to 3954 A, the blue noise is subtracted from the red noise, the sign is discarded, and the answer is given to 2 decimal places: 0.00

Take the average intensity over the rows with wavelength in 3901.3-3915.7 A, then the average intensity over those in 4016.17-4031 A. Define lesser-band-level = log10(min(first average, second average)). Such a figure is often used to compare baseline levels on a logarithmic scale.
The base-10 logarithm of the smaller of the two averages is 0.65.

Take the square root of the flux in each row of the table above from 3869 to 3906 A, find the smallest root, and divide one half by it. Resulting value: 0.322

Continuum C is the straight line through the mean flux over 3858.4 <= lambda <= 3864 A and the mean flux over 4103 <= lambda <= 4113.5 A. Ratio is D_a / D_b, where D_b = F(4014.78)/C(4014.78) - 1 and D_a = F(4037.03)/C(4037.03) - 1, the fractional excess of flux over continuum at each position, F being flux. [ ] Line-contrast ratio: 1.3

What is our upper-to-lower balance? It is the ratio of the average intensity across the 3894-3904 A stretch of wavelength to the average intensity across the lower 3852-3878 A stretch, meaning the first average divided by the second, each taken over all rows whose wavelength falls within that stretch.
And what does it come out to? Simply 0.87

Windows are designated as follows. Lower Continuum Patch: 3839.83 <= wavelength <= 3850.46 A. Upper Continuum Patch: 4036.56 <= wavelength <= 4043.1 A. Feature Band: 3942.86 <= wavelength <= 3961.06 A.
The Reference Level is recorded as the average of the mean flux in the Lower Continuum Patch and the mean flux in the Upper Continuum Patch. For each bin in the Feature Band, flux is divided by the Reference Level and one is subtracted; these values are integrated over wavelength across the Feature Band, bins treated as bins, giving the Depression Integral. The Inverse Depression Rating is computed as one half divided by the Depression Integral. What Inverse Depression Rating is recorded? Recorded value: -1.4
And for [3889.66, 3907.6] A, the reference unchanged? -0.2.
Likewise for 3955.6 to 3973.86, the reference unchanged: -0.1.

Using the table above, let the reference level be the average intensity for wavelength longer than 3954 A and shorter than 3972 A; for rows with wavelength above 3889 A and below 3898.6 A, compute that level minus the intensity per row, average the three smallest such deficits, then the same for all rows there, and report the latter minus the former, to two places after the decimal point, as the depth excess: 0.45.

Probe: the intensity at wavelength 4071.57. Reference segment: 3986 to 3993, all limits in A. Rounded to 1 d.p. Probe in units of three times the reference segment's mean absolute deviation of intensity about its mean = 9.9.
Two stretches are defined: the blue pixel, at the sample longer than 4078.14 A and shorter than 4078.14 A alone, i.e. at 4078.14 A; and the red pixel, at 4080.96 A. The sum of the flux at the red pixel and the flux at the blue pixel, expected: 9.6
